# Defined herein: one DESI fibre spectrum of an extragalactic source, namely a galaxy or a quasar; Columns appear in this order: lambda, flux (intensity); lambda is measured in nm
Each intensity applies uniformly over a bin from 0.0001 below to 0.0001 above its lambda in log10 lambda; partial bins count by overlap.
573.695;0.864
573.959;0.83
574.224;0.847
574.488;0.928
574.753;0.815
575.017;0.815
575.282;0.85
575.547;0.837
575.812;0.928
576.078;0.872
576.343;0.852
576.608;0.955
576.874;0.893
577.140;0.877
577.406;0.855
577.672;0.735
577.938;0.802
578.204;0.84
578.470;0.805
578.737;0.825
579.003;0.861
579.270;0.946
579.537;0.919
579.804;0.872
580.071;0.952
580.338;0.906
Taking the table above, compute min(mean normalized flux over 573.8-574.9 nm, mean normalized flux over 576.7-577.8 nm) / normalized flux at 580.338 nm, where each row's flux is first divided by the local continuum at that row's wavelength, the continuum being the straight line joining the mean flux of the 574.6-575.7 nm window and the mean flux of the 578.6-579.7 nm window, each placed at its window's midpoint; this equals 0.98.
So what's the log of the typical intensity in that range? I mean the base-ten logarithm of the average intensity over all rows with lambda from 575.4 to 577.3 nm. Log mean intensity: -0.052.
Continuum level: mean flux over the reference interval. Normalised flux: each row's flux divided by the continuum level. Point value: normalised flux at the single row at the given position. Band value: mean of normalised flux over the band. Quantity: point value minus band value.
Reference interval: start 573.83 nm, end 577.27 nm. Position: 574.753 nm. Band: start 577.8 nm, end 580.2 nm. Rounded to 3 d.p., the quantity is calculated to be -0.062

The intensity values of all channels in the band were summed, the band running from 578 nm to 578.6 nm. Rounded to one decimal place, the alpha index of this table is 1.6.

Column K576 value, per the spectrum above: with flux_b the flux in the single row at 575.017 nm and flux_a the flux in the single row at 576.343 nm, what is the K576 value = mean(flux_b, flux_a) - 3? -2.17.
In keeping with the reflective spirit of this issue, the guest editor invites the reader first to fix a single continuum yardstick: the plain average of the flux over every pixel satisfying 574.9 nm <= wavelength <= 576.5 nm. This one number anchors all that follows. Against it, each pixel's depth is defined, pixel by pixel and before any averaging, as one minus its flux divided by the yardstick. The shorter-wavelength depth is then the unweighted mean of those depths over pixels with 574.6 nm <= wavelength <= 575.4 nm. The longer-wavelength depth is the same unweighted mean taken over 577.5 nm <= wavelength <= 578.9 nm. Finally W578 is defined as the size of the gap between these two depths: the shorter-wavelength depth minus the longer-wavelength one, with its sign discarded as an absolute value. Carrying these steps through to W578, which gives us 0.029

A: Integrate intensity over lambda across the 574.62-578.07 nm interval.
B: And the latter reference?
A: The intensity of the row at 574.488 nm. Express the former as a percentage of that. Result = 317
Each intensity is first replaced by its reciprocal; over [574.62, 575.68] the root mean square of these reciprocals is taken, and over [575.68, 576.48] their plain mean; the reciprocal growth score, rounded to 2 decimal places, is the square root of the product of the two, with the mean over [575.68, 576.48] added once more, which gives 2.30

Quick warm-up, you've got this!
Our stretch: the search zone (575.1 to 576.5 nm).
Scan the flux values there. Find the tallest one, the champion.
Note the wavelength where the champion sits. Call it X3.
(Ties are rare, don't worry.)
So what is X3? 575.812 nm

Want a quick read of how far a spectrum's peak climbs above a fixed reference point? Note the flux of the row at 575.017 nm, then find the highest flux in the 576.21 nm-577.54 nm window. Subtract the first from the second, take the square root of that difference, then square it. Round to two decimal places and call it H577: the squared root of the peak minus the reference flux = 0.14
